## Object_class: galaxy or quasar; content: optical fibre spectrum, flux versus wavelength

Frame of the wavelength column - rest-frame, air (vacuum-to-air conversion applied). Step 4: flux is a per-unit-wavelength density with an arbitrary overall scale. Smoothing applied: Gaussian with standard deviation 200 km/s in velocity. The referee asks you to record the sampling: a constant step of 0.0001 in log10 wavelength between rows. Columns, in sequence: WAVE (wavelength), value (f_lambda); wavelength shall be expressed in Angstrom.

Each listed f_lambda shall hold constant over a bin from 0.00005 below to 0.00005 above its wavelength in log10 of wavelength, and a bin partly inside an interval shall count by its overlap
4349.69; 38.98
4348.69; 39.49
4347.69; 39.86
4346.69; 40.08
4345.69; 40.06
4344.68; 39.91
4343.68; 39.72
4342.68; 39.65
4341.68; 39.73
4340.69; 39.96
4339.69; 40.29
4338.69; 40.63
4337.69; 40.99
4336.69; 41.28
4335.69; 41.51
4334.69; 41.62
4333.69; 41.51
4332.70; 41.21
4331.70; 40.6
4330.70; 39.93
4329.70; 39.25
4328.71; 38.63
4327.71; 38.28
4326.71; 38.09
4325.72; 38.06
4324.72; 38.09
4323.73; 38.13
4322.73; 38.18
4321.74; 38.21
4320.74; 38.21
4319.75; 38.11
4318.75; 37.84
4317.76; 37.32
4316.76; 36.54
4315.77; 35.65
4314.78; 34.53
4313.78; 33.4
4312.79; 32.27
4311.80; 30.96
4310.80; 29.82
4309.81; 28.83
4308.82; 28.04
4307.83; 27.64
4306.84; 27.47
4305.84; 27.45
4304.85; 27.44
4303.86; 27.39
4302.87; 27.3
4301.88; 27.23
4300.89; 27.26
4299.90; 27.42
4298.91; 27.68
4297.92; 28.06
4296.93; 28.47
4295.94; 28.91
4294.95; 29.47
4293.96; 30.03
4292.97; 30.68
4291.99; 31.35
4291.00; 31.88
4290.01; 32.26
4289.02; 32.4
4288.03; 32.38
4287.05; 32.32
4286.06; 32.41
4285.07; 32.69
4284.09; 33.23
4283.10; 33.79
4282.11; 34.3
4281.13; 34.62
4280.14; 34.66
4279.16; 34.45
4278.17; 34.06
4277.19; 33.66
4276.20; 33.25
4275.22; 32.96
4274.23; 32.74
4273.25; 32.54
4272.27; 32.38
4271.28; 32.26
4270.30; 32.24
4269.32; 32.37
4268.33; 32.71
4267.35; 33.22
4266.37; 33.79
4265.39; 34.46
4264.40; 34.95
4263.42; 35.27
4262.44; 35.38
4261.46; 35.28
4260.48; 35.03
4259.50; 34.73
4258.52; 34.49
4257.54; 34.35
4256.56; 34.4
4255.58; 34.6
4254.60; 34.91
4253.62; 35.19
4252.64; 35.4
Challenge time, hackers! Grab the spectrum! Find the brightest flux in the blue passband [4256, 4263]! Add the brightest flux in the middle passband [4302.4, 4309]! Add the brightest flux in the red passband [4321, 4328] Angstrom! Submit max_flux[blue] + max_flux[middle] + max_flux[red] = 102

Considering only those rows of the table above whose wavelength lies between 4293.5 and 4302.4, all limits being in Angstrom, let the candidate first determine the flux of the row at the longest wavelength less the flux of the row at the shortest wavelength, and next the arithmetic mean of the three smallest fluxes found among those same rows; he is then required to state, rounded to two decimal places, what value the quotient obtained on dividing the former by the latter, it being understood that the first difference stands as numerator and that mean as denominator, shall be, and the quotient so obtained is -0.10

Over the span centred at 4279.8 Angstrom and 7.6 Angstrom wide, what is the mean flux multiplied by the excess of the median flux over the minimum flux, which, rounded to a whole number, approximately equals 32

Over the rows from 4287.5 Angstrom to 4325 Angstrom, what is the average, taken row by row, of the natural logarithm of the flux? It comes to 3.45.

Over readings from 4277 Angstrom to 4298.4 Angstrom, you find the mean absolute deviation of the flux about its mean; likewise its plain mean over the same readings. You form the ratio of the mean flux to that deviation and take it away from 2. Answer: -18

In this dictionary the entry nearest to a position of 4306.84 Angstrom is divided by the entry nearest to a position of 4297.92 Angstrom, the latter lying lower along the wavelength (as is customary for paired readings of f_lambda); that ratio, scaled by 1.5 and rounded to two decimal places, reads 1.47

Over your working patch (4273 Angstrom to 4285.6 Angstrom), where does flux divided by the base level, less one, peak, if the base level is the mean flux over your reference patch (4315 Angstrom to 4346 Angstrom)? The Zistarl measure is 4280.14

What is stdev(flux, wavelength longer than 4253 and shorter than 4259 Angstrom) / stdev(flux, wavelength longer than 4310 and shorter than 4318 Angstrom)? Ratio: 0.1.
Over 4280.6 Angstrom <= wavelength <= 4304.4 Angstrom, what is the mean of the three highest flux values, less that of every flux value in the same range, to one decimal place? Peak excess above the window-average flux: 3.7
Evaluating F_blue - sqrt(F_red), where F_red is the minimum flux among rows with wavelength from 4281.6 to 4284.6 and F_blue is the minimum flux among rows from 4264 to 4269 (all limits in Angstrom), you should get 27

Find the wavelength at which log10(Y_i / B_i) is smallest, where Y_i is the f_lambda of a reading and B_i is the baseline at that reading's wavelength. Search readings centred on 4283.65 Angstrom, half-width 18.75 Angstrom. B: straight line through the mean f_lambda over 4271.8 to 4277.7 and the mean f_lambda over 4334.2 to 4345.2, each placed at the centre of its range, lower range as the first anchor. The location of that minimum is 4301.88 Angstrom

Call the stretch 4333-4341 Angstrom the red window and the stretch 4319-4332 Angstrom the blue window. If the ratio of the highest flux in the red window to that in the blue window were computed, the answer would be 1.0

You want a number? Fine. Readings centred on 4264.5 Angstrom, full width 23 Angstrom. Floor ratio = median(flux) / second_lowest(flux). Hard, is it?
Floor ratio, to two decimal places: 1.07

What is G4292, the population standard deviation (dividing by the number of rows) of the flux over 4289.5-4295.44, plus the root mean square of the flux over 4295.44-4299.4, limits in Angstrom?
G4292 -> 29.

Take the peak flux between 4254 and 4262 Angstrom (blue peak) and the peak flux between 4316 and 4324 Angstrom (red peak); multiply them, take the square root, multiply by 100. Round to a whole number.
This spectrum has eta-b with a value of 3672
